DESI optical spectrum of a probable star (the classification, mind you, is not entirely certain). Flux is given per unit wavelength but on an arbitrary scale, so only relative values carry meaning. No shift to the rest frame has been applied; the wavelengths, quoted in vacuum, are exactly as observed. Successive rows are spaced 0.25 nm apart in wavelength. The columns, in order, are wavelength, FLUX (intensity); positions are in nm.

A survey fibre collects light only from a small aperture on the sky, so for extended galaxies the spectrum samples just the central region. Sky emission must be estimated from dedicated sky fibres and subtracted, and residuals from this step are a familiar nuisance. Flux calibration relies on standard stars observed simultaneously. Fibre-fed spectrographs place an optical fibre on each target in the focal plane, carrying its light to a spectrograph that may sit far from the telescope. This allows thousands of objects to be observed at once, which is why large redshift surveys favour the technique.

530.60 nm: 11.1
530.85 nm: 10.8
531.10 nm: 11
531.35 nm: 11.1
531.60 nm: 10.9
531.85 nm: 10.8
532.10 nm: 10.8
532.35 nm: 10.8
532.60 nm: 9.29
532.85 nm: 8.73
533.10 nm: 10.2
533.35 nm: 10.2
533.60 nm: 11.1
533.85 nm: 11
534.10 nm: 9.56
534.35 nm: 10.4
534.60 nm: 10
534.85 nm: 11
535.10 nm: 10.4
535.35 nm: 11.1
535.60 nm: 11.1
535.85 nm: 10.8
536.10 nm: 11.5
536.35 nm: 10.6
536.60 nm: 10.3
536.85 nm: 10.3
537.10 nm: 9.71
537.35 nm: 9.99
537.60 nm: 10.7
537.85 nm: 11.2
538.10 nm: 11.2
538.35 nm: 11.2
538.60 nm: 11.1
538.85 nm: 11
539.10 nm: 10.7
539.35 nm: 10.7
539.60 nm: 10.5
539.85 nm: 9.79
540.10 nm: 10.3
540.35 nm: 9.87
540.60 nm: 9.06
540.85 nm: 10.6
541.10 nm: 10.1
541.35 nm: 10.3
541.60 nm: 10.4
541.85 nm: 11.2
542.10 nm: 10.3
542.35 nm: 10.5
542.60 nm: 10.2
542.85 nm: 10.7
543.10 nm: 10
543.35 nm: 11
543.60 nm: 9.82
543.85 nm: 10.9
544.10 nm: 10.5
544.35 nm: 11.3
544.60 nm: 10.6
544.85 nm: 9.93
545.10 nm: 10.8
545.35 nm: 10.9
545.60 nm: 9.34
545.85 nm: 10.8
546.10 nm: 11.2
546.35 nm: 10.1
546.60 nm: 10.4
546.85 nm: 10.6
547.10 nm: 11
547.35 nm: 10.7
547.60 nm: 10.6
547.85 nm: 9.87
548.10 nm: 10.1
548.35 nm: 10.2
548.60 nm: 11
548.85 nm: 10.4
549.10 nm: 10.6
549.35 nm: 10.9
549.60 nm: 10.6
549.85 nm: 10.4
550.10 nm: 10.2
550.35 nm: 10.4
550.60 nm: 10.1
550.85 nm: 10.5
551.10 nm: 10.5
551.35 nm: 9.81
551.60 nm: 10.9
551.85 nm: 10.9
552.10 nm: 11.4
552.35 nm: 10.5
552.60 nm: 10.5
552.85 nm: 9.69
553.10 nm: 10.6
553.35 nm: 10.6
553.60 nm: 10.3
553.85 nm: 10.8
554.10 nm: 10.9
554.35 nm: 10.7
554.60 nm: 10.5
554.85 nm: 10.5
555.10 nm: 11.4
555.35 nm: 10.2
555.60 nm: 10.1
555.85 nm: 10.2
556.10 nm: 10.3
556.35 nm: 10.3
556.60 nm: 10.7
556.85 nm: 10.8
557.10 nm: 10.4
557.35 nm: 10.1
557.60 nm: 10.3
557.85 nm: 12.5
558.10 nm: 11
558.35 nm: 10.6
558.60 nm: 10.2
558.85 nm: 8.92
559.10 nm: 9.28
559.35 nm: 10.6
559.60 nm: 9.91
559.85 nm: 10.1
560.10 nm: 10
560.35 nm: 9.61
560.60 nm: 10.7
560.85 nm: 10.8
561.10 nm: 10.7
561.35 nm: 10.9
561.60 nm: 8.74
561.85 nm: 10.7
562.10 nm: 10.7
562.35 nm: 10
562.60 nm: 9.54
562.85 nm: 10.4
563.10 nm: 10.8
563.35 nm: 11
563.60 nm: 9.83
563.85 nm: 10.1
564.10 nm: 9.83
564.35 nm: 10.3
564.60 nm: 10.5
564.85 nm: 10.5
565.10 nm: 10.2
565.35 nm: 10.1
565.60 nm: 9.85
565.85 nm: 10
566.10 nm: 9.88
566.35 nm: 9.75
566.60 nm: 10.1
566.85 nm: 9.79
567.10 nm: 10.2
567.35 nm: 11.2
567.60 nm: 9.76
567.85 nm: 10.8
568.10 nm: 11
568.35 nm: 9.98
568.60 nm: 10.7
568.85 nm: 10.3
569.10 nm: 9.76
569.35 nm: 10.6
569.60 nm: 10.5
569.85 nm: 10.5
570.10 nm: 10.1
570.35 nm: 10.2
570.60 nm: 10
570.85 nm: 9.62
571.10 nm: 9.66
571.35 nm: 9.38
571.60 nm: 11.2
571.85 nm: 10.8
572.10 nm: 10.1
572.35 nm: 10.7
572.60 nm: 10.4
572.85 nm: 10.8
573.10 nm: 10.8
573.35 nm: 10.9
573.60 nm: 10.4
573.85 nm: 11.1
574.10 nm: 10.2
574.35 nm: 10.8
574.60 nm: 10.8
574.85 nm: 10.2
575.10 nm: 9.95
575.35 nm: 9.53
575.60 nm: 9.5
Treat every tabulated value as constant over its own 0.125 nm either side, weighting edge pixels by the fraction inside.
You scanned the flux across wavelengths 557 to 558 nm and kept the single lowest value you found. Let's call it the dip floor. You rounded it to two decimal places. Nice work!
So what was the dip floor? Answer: 10.10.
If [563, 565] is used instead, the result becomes 9.83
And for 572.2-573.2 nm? 10.40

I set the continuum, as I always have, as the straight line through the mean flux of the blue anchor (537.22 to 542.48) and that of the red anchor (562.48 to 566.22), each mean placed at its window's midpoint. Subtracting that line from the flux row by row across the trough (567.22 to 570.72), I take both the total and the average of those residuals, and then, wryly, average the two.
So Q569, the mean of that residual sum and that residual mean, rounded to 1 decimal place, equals 1.9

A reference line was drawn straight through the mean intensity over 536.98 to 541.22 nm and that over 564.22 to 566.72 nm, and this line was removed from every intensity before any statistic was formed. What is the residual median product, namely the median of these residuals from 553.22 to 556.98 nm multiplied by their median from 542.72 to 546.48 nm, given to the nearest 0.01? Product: 0.07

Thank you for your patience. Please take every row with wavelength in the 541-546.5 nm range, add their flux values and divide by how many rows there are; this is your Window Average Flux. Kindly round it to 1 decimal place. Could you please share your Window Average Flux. 10.5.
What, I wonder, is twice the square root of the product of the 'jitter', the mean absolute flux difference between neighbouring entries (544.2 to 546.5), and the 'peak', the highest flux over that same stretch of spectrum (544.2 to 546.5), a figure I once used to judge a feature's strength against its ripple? 6.2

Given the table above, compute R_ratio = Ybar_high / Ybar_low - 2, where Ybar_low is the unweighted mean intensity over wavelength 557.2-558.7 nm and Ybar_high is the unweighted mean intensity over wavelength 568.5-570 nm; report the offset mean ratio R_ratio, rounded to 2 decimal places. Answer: -1.04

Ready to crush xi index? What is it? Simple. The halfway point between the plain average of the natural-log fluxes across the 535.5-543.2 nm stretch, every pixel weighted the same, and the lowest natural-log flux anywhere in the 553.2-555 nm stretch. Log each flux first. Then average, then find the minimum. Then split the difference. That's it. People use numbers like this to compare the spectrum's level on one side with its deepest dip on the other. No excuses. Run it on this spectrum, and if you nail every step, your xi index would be 2.34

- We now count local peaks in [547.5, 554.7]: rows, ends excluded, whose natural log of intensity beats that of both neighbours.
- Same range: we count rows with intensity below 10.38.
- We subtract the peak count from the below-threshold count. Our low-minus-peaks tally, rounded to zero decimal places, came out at 3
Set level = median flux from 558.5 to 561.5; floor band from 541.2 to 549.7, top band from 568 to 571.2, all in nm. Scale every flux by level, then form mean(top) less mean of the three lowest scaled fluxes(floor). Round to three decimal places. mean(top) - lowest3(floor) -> 0.054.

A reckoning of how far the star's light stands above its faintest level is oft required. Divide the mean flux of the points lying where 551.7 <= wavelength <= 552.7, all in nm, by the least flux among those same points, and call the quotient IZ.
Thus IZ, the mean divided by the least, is 1.03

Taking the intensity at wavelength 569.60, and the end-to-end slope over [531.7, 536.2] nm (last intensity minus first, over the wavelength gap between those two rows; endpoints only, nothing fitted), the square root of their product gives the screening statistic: 1.3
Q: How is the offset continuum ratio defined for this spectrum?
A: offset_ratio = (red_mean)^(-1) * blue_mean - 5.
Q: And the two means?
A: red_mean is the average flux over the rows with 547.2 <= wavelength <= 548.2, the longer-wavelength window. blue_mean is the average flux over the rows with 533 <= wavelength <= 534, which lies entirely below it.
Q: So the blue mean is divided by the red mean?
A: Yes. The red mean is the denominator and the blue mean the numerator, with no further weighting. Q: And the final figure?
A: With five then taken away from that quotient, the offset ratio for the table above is -3.97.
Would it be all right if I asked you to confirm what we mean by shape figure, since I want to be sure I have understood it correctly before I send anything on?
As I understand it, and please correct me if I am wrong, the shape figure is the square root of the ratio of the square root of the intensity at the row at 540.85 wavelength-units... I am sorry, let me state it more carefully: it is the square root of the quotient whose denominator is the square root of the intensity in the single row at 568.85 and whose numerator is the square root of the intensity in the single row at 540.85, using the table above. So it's 1.01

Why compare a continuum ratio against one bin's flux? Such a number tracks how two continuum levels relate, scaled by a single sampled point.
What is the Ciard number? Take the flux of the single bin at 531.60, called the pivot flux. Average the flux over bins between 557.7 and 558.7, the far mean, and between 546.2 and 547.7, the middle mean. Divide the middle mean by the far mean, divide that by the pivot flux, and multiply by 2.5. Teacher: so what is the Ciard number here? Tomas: 0.219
